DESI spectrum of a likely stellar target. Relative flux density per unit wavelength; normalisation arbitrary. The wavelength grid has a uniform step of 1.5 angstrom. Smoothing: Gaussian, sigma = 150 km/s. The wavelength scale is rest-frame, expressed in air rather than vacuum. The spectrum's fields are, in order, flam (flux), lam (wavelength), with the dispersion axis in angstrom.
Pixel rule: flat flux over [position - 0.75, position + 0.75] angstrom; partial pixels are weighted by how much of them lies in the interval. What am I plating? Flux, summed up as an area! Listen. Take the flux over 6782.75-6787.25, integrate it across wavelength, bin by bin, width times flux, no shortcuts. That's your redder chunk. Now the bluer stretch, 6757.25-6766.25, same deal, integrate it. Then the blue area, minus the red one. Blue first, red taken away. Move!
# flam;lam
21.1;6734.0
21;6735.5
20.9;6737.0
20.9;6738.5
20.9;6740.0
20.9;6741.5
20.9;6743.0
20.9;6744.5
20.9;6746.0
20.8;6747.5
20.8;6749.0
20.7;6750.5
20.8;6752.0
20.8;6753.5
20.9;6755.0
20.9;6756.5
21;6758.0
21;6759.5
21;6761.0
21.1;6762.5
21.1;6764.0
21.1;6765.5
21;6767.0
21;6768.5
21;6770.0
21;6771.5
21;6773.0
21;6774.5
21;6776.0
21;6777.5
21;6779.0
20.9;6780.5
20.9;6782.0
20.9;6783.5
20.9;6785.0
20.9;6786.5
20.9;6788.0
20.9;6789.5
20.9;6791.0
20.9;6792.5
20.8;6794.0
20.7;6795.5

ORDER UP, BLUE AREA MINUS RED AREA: 95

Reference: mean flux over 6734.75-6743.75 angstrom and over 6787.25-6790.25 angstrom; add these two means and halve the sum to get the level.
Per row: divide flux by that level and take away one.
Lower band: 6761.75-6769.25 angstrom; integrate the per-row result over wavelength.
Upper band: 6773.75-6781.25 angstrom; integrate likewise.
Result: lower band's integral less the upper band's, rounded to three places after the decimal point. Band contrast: 0.029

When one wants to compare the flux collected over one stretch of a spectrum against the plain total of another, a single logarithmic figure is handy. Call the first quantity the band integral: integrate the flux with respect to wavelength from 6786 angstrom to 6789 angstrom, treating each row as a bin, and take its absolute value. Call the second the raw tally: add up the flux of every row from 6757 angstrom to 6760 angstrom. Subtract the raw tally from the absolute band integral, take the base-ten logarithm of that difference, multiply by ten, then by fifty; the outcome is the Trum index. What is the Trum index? 658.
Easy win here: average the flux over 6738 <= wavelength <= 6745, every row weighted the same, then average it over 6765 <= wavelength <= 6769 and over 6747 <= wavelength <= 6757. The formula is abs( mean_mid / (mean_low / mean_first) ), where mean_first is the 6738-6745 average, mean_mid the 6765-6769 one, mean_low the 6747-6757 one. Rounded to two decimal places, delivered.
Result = 21.12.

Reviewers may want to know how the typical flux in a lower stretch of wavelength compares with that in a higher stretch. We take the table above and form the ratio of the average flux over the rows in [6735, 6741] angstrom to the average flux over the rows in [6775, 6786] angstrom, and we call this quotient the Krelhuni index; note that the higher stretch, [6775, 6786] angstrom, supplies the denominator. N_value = 0.999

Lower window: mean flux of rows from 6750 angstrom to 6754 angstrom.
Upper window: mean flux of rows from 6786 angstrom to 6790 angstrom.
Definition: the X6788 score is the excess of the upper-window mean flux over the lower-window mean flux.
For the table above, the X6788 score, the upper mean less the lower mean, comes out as 0.13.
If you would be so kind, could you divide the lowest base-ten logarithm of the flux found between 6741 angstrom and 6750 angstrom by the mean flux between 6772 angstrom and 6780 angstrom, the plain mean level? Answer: 0.0628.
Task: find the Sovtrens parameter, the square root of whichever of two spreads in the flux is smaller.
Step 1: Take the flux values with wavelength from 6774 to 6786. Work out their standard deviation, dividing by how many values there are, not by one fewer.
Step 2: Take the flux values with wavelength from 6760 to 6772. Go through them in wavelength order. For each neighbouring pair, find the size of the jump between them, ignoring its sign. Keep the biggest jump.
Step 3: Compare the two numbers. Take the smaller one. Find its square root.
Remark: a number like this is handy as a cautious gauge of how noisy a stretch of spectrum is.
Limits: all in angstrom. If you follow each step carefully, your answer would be 0.224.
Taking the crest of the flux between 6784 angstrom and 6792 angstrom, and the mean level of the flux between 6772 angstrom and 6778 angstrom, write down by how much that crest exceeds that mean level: -0.10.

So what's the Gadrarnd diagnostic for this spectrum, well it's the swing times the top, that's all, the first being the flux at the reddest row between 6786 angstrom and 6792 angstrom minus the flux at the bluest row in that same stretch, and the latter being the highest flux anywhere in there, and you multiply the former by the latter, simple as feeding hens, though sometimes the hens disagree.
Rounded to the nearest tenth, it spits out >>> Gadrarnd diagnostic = 0.0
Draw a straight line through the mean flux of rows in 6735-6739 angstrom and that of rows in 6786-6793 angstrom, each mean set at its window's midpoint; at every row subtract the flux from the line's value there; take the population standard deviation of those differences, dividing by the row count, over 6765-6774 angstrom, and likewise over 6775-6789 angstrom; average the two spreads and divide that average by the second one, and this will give 0.9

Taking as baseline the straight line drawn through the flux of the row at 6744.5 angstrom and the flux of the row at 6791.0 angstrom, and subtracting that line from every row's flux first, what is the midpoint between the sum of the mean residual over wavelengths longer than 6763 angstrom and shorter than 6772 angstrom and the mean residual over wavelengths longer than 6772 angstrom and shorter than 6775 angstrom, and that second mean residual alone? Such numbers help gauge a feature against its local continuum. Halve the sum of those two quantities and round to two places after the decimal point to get 0.17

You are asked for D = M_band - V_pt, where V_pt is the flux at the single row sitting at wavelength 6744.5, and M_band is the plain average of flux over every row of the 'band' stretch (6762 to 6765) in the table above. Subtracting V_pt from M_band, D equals 0.20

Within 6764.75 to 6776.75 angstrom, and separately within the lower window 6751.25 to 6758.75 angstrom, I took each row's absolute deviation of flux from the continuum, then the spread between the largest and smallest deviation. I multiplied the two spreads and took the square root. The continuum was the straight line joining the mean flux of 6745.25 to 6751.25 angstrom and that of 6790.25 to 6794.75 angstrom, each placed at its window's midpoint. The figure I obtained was 0.14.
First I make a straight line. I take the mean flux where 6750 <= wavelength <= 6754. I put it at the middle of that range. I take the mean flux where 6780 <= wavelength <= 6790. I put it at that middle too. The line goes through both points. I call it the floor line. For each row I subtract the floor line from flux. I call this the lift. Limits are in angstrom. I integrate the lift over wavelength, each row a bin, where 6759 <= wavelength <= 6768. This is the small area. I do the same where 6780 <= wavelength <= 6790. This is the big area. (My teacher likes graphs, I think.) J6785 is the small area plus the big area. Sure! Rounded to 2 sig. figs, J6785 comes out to 2.1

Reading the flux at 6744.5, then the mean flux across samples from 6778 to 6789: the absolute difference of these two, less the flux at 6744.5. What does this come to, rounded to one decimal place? -20.9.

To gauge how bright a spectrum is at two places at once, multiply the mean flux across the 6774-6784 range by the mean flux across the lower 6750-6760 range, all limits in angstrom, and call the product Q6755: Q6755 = 437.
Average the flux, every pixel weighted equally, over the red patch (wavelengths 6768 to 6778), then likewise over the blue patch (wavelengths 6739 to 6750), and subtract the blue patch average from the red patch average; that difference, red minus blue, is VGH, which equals 0.13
